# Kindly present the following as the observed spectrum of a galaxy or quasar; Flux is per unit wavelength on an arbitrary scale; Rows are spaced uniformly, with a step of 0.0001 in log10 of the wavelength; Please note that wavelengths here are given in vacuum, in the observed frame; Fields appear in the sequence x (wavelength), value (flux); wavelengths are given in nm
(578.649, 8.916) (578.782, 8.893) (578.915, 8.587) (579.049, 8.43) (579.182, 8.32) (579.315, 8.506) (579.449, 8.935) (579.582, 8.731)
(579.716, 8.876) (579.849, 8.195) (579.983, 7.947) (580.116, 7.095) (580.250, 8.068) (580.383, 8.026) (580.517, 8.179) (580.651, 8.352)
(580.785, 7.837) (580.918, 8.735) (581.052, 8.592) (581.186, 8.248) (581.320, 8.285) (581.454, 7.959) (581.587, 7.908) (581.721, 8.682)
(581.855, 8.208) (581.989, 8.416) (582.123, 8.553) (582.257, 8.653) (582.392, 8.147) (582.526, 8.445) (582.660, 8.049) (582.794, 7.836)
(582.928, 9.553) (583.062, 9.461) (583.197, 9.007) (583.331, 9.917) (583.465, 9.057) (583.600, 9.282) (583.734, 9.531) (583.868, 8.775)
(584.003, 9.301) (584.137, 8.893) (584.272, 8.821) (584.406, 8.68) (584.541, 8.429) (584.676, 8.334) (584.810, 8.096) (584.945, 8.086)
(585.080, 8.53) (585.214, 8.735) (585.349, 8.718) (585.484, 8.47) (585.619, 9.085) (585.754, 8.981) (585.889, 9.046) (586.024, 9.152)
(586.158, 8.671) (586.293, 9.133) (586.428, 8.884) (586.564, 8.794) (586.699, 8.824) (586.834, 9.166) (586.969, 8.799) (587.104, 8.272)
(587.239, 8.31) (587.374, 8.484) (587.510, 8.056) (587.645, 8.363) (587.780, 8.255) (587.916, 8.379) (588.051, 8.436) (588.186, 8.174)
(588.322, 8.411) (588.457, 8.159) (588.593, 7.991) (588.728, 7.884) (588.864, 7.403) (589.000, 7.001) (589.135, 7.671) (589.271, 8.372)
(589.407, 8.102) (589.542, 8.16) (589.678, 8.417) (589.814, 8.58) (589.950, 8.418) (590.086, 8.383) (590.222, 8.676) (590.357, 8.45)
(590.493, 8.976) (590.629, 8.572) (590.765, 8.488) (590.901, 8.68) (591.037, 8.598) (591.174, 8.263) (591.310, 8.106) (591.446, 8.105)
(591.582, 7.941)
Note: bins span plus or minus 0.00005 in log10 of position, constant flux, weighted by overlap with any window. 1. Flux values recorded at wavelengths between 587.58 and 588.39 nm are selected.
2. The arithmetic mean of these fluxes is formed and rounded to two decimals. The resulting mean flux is 8.34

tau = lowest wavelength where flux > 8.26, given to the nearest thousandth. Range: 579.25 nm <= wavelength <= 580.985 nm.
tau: 579.315 nm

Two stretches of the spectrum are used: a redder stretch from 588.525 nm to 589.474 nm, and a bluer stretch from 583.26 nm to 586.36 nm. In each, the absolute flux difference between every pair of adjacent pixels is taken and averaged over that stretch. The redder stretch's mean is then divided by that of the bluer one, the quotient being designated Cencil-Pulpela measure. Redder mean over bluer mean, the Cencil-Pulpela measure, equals 1.47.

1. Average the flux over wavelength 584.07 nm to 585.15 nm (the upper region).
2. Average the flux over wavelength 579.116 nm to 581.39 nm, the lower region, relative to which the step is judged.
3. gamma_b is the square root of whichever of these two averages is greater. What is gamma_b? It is 2.91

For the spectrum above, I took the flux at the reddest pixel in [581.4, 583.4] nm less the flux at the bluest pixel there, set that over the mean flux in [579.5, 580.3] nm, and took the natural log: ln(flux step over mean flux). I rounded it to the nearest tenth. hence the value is -1.4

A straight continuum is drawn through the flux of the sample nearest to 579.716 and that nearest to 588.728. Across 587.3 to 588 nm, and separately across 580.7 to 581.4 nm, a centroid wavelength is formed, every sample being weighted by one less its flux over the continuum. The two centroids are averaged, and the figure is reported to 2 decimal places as 584.34 nm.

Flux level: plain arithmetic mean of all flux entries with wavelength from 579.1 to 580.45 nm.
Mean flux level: 8.3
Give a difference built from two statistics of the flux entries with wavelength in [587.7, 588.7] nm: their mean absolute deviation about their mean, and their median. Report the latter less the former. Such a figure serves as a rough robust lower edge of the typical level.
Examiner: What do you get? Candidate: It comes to 8.1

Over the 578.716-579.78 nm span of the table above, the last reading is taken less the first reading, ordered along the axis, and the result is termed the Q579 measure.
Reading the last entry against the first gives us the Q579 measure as 0.0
